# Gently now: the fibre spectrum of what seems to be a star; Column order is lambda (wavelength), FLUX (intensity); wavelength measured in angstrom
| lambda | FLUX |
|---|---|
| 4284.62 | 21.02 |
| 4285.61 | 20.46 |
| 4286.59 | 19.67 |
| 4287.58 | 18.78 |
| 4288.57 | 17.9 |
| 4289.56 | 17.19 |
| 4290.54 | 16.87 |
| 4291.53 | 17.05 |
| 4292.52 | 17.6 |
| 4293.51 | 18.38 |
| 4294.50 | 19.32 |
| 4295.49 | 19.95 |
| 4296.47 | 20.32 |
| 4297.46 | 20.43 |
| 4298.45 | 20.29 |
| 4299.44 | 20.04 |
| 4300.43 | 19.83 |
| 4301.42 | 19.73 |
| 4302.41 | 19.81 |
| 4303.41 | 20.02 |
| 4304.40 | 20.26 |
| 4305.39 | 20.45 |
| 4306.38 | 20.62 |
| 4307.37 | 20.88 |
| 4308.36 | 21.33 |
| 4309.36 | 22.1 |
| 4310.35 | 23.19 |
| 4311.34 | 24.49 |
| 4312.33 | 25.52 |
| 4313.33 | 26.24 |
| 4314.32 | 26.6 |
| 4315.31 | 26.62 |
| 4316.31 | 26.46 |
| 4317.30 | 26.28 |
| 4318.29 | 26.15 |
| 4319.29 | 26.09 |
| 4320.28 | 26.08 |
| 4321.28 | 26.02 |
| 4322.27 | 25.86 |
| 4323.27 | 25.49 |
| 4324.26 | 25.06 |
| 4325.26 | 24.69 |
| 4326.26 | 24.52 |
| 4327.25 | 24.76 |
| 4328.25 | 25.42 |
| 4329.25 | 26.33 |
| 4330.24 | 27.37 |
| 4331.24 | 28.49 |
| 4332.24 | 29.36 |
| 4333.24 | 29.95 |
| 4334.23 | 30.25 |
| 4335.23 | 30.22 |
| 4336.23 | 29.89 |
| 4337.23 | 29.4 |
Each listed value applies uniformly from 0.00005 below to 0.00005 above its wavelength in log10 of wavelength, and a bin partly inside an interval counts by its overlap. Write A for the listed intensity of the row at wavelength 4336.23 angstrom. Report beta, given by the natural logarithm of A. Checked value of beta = 3.40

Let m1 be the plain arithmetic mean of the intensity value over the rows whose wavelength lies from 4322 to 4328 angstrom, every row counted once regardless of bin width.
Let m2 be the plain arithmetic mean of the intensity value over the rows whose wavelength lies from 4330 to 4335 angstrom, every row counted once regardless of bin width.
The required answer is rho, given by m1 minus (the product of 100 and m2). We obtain -2883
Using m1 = 25.1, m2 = 29.1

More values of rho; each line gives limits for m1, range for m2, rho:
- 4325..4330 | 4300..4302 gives -1953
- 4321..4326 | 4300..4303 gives -1954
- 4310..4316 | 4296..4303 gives -1981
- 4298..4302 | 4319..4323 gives -2581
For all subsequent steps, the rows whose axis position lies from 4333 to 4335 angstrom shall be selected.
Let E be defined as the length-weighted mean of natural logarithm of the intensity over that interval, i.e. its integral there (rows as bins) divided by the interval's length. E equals 3.42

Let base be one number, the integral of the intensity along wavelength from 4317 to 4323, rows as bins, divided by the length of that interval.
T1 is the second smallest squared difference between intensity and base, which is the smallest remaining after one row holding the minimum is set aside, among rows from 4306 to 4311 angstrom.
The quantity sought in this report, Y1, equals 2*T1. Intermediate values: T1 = 16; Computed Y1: 31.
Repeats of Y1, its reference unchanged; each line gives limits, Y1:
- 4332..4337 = 30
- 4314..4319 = 0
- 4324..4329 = 2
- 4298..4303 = 72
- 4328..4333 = 1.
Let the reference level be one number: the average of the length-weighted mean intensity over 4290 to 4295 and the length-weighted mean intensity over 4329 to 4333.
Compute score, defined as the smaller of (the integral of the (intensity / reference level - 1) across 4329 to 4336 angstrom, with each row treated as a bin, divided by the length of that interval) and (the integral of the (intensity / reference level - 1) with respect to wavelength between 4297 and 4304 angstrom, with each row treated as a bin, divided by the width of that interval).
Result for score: -0.128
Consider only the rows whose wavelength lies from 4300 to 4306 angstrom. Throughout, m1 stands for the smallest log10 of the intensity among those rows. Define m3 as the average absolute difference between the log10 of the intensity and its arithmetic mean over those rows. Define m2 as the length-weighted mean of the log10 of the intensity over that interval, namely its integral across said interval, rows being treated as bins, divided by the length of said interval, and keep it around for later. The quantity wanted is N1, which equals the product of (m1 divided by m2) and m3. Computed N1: 0.005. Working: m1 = 1.30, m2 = 1.30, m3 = 0.005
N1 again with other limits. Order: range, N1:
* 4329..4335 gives 0.018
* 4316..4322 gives 0.002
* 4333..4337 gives 0.002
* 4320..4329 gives 0.009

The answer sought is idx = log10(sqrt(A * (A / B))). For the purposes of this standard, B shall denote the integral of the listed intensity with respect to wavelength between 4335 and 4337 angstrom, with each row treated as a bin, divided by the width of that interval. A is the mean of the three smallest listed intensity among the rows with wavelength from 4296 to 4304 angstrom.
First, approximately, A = 20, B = 29.9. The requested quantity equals 0.56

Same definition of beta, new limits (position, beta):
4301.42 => 2.98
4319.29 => 3.26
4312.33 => 3.24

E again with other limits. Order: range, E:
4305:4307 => 3.03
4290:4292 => 2.84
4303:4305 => 3.01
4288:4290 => 2.86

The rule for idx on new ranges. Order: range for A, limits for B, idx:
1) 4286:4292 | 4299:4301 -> 0.58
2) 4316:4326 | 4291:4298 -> 0.76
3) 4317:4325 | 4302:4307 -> 0.75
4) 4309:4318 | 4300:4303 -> 0.72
